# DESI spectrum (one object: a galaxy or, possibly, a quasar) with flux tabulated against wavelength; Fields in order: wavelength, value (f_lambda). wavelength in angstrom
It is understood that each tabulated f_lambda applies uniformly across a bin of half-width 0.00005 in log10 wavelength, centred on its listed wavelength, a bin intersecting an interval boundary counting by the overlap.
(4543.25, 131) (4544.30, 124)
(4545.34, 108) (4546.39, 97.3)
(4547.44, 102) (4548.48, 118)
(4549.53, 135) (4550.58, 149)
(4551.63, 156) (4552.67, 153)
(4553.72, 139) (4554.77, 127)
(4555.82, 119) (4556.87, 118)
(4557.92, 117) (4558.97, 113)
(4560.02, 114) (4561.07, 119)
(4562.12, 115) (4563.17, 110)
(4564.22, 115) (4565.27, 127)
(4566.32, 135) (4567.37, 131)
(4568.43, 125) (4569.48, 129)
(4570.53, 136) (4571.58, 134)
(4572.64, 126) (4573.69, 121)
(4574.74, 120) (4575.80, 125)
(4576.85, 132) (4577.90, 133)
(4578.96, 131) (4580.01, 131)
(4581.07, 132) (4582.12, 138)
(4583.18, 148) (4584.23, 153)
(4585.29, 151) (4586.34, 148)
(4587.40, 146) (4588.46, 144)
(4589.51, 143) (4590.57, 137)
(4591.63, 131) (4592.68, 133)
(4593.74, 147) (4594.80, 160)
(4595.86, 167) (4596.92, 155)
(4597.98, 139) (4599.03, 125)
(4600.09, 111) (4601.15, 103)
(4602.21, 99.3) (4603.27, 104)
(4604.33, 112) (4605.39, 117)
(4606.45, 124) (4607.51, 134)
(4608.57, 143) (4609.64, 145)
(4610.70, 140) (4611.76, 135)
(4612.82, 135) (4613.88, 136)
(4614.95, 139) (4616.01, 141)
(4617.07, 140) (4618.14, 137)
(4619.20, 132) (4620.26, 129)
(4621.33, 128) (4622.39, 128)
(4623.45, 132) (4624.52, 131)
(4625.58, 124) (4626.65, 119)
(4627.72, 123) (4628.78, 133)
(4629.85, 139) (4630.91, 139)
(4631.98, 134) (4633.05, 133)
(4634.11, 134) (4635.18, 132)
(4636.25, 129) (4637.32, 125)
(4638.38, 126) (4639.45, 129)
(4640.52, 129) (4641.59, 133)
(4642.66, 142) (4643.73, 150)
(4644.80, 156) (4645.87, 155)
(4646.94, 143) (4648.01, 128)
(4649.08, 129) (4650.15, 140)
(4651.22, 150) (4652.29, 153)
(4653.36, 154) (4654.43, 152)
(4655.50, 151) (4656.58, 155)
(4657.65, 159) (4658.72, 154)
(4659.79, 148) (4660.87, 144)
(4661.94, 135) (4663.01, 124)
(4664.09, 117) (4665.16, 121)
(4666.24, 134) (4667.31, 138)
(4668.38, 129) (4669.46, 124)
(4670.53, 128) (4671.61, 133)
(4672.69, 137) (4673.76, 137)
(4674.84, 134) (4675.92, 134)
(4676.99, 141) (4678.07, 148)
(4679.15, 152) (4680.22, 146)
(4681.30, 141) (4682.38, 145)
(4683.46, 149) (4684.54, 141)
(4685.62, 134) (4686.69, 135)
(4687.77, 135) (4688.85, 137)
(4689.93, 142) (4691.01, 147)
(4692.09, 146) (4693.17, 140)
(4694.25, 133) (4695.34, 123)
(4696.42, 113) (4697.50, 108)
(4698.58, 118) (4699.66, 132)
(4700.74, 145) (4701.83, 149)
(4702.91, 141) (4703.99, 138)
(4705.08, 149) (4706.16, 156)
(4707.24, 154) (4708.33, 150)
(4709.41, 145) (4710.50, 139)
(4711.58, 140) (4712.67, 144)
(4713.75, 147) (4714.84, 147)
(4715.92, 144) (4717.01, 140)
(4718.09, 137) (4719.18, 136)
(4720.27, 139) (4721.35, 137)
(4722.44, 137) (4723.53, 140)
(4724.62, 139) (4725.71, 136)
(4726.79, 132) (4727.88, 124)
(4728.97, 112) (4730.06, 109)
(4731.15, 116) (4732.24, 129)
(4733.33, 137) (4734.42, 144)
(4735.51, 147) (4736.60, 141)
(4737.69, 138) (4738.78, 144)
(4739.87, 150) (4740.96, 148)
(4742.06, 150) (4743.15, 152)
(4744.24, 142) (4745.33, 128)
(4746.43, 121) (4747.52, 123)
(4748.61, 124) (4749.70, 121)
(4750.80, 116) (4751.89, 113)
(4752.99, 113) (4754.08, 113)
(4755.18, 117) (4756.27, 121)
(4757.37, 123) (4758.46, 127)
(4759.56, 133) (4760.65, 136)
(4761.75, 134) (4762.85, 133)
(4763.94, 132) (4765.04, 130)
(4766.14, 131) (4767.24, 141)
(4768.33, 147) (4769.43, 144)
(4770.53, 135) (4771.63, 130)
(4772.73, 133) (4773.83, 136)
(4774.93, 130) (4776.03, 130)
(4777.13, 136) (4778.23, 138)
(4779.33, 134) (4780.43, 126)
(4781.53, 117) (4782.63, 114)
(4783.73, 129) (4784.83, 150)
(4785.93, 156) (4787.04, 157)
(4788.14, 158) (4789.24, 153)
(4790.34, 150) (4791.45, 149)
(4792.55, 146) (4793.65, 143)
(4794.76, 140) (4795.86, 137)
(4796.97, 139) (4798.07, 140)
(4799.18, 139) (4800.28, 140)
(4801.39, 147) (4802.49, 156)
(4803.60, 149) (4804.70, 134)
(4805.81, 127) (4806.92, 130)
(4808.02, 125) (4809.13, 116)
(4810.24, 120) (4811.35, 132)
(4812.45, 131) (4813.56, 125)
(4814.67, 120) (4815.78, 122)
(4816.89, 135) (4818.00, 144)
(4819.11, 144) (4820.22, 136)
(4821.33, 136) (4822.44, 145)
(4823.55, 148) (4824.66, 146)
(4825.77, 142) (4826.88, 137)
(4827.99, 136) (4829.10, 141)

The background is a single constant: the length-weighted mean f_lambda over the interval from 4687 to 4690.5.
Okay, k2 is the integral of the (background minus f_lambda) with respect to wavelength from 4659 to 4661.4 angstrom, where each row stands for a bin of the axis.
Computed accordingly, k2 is -22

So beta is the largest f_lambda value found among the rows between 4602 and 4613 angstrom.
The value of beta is 145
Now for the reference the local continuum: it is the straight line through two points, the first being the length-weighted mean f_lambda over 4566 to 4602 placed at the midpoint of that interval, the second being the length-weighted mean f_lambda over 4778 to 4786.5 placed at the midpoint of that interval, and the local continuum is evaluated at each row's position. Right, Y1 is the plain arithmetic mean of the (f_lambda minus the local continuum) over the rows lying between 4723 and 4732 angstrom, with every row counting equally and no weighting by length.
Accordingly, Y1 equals -8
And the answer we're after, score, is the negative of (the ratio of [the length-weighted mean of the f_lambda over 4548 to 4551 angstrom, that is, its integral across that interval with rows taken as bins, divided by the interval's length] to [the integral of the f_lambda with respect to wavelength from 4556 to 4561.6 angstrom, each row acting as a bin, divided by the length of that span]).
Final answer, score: -1.15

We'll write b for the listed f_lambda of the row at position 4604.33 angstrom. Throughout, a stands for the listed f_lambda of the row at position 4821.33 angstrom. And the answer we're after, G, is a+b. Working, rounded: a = 136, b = 112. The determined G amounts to 248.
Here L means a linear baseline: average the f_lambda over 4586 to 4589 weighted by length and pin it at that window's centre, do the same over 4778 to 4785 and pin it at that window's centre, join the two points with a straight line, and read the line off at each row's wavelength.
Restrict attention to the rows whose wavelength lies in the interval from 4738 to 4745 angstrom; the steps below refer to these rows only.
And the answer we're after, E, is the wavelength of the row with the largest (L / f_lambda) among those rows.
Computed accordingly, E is 4744.24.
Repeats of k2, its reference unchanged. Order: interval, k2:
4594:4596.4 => -57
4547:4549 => 55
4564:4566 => 29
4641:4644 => -9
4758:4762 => 21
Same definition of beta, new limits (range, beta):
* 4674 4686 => 152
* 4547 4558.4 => 156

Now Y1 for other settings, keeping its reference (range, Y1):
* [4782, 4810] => 8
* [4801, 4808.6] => 6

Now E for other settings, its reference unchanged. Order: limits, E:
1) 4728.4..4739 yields 4730.06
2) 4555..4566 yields 4563.17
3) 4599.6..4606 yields 4602.21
